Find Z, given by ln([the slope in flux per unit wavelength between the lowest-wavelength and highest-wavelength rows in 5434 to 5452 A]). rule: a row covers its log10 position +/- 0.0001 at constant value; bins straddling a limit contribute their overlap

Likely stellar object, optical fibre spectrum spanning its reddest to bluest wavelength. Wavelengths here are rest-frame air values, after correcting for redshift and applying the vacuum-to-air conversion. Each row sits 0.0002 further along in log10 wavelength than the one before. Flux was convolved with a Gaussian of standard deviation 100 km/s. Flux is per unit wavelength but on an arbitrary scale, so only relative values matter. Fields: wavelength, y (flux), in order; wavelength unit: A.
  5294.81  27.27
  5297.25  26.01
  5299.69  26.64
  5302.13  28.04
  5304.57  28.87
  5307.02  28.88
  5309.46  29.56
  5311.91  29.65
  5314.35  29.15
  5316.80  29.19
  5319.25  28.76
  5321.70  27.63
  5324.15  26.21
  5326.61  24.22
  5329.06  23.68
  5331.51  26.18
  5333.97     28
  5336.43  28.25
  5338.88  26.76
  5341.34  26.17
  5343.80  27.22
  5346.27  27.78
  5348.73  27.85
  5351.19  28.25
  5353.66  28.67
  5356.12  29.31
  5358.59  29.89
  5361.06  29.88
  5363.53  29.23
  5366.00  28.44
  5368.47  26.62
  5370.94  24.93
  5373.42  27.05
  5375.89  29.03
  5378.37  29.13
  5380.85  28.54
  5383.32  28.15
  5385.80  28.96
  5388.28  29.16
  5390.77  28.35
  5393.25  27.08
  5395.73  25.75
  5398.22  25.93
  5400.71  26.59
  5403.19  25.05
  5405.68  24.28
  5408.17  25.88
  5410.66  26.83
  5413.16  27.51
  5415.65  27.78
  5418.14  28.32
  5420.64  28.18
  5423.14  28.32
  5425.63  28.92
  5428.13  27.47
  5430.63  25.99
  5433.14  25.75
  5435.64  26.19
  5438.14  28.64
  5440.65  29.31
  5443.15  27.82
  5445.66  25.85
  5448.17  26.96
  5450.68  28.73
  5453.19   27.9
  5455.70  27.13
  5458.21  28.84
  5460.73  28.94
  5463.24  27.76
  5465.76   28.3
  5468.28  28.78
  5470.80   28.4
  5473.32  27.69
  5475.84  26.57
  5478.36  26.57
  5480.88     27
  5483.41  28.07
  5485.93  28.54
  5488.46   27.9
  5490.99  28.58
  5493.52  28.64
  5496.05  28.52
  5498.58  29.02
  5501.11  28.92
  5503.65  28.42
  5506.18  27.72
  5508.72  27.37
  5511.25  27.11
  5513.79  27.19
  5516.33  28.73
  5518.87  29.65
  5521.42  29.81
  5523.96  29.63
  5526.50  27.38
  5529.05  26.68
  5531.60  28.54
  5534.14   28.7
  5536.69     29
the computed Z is -1.8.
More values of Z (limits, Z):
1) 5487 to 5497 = -2.5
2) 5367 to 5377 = -1.1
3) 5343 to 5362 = -1.9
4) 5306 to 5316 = -3.3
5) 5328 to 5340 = -1.2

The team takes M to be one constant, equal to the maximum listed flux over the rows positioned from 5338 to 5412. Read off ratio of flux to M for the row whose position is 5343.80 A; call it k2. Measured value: 0.911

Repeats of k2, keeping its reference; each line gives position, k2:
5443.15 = 0.931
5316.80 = 0.977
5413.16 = 0.920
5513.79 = 0.910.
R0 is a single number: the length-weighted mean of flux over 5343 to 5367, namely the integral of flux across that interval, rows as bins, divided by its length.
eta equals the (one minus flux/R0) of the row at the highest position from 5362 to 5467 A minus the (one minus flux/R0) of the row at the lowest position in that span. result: 0.032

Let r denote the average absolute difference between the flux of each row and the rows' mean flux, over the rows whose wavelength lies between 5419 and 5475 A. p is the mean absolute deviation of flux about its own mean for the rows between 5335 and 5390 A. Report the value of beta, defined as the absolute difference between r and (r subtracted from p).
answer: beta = 0.7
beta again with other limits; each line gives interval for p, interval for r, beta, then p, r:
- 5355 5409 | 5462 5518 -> 0.3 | 1.53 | 0.6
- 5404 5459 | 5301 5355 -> 1.4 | 1.06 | 1.2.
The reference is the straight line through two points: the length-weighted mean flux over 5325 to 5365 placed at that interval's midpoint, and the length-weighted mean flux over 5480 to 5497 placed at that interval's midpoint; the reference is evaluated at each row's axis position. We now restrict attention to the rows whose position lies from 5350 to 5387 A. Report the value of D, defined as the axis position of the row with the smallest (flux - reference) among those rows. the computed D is 5370.94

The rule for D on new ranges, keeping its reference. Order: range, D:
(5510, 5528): 5511.25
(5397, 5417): 5405.68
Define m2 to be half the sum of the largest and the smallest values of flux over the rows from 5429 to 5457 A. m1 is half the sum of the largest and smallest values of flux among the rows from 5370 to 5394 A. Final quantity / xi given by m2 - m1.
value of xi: 0.5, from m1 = 27.0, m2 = 27.5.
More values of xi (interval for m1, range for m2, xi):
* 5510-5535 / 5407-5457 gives -0.7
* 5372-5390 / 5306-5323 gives 0.5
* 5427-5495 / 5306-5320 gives 1.7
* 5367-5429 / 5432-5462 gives 0.8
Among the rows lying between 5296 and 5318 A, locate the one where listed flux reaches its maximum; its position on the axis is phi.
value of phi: 5311.91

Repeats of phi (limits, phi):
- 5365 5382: 5378.37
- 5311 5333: 5311.91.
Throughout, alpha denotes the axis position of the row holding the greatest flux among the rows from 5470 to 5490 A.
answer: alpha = 5485.93 A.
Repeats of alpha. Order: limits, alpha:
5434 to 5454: 5440.65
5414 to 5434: 5425.63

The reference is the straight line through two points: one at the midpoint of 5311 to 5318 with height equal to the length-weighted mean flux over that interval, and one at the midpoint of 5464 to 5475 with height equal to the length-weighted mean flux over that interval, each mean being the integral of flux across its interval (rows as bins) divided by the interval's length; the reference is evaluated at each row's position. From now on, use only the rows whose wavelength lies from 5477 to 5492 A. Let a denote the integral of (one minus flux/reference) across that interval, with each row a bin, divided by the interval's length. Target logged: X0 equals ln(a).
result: -4.5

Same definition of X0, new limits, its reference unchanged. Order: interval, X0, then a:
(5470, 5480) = -3.4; 0.03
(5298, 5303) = -2.6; 0.08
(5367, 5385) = -3.2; 0.04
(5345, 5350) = -3.1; 0.04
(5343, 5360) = -3.9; 0.02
